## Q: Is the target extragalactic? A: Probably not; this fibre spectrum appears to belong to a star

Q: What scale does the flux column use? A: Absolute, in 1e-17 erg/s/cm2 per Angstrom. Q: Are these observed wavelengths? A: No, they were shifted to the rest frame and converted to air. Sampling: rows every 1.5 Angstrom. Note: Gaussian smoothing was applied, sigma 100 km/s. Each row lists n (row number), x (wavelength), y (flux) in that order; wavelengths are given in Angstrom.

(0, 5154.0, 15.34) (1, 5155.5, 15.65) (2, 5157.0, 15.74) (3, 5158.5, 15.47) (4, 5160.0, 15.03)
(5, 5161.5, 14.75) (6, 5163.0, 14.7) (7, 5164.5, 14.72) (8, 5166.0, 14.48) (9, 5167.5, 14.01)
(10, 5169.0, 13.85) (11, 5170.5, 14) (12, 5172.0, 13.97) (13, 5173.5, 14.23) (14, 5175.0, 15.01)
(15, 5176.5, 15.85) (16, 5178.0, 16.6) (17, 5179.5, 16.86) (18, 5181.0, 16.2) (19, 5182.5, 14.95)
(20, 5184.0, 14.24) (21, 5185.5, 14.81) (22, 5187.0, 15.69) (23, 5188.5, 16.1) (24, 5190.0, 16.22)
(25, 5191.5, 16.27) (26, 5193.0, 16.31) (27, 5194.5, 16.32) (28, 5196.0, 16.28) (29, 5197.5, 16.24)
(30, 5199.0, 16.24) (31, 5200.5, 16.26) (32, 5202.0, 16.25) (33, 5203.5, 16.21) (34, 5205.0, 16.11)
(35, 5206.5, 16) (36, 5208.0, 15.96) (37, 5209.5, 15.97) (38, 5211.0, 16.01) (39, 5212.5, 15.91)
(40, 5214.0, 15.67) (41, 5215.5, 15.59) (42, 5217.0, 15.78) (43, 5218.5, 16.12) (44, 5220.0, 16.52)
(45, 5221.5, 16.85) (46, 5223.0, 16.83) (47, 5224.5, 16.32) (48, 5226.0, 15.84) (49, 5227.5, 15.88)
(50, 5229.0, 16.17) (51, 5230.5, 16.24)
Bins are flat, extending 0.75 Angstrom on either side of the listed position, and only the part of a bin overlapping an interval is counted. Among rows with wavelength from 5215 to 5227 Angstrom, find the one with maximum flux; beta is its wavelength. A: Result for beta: 5221.5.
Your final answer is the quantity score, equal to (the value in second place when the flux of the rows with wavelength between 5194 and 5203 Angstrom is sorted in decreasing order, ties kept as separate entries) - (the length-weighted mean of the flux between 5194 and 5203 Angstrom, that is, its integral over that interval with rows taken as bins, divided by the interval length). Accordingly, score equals 0.0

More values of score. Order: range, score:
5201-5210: 0.1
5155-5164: 0.5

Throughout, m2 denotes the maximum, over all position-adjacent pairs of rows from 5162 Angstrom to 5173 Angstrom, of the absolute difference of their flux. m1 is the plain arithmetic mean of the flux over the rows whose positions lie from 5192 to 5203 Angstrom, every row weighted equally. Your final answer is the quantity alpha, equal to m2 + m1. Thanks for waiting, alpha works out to 16.7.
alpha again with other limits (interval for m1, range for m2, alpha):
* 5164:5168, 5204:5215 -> 14.6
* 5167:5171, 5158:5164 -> 14.4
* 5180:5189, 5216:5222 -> 15.7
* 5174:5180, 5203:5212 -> 16.2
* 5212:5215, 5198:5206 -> 15.9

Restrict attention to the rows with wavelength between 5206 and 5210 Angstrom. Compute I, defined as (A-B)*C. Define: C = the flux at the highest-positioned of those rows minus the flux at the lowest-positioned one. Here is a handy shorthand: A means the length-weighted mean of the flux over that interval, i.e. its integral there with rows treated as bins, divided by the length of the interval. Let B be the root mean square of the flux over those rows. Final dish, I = 0.0000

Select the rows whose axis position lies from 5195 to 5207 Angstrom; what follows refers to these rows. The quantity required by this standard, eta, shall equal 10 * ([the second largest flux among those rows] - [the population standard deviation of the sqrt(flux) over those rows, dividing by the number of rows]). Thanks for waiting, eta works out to 162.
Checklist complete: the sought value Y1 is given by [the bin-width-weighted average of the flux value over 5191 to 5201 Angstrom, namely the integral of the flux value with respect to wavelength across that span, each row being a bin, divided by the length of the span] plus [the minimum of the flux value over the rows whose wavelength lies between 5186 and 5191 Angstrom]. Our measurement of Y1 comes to 32.0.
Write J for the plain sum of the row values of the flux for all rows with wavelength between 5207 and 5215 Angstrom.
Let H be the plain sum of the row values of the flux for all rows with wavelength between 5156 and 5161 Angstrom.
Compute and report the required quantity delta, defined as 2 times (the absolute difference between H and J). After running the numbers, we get 67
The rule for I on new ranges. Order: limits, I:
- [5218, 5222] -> -0.0009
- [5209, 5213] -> -0.0002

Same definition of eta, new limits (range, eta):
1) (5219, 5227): 168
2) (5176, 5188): 165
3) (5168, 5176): 142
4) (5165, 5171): 140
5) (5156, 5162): 154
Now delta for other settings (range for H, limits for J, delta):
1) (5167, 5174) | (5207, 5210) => 76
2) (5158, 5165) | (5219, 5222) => 83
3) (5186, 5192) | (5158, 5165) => 21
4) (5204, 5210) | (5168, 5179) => 79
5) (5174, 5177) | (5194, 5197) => 3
